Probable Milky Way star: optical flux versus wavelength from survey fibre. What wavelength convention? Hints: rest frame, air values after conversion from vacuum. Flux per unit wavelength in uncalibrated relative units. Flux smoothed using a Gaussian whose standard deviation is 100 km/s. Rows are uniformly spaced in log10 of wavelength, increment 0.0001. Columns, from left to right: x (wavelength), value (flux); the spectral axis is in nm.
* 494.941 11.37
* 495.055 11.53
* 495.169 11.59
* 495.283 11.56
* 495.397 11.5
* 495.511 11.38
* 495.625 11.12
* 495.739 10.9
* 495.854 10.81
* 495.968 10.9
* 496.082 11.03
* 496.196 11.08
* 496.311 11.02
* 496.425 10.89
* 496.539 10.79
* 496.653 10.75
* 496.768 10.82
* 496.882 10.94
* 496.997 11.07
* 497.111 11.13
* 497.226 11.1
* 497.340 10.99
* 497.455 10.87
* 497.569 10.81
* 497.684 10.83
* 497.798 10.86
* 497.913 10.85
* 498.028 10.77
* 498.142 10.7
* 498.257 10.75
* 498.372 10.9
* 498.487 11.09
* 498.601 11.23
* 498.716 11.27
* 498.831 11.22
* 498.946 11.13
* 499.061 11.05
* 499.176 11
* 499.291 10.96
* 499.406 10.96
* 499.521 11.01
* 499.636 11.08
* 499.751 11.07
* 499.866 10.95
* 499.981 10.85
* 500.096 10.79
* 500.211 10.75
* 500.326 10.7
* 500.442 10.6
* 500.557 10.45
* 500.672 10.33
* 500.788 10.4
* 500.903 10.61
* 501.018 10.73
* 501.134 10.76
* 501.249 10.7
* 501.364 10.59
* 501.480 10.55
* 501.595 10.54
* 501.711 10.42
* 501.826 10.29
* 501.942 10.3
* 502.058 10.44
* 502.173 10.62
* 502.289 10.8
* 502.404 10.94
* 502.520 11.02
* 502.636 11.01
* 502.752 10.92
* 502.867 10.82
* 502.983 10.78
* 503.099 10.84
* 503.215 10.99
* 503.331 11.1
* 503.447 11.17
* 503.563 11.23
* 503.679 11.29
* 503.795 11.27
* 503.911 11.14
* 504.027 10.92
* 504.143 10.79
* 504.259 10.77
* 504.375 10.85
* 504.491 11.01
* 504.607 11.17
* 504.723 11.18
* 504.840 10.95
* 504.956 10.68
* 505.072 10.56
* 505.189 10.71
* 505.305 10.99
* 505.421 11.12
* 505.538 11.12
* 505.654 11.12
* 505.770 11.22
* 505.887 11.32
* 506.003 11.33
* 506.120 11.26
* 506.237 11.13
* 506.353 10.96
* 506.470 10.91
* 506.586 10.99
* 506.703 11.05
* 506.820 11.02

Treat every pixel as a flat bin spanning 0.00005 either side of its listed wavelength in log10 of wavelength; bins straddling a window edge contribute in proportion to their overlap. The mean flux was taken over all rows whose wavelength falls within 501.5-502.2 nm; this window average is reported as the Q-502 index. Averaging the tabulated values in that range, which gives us 10.4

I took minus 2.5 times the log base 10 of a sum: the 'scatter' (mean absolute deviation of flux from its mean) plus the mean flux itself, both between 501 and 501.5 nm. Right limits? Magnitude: -2.58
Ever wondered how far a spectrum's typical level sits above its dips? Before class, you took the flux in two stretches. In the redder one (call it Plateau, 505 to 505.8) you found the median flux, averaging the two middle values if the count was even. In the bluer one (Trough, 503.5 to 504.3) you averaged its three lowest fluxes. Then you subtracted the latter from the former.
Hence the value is 0.29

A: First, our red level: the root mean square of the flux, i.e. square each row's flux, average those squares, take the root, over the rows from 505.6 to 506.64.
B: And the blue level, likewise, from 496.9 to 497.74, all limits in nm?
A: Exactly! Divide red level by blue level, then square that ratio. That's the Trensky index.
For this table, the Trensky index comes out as 1.03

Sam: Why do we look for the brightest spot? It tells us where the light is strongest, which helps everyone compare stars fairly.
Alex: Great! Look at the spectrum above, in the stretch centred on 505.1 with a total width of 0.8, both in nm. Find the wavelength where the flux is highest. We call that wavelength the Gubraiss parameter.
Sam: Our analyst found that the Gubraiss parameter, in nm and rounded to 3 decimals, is 504.723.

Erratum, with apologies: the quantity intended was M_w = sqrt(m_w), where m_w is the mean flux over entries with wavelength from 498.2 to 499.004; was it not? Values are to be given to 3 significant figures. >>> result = 3.33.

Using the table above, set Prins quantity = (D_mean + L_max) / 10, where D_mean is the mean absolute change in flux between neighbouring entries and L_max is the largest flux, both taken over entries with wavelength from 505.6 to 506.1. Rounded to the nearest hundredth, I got 1.14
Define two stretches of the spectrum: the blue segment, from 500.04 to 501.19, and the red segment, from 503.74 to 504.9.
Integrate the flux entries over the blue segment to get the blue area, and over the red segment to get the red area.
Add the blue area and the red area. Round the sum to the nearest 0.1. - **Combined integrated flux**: 25.0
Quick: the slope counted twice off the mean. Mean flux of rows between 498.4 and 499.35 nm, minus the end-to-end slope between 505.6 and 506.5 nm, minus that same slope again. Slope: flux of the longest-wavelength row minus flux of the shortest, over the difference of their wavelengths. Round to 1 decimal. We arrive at 11.6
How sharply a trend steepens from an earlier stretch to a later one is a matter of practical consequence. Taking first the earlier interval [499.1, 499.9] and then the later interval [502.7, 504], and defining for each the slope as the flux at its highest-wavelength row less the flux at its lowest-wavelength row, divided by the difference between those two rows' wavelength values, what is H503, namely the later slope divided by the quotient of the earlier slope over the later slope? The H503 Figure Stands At -0.50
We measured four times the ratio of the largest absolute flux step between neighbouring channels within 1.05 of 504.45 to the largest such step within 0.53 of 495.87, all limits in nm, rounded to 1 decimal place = 4.3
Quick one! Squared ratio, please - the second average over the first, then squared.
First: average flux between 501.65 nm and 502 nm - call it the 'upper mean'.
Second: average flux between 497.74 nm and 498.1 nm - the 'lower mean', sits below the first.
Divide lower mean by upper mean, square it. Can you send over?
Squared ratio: 1.10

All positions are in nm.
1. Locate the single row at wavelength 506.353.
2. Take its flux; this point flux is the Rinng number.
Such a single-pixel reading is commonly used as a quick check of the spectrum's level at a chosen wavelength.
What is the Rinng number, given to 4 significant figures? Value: 10.96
